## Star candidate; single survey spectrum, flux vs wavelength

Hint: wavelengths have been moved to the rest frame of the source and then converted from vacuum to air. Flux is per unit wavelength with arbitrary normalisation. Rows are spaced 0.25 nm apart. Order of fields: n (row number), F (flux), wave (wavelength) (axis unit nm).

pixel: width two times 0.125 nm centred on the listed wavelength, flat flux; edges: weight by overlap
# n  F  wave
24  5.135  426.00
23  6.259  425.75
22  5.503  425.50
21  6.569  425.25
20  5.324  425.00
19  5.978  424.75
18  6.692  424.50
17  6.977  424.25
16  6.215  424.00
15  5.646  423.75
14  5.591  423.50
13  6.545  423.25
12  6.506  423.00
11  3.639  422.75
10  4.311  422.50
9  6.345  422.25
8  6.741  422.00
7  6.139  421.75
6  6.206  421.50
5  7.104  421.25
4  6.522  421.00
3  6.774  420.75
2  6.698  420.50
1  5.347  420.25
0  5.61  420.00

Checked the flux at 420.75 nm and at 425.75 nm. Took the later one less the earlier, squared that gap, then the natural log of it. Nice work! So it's -1.3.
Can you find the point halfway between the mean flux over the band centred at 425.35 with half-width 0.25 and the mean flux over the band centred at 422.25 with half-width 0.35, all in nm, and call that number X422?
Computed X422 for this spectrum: 5.92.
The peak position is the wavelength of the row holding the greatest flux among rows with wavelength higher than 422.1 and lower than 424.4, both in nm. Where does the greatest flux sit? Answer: 424.25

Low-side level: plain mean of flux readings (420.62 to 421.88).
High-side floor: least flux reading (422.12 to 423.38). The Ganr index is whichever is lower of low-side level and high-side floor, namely 3.64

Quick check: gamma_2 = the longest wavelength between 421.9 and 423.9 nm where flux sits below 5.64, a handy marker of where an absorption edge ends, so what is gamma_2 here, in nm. 423.50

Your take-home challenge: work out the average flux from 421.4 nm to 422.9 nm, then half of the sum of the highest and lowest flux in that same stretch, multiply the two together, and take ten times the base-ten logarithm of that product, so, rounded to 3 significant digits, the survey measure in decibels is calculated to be 14.6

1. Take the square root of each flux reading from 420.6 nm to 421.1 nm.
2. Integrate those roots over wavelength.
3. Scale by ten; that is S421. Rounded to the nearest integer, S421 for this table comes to 13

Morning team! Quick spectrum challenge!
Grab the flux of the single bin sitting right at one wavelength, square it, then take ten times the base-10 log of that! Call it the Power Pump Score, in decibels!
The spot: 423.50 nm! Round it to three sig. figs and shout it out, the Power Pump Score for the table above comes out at 14.9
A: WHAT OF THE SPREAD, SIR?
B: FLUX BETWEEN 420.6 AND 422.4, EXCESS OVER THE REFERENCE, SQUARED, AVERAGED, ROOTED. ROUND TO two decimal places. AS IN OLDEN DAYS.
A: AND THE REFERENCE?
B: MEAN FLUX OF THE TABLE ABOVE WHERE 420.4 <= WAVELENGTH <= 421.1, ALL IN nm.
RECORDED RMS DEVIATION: 0.34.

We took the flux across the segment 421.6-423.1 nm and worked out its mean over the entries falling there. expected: 5.61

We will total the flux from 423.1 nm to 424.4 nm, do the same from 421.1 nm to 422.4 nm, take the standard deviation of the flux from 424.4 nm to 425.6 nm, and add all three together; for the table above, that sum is 64.1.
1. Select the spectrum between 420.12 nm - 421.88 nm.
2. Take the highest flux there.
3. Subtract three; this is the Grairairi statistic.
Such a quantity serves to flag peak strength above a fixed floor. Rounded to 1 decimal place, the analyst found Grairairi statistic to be 4.1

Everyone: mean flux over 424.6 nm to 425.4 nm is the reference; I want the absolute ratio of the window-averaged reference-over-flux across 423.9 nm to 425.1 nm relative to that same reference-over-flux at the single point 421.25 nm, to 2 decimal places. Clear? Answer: 1.15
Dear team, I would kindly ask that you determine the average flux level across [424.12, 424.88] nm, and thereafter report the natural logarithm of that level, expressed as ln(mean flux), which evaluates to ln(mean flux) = 1.88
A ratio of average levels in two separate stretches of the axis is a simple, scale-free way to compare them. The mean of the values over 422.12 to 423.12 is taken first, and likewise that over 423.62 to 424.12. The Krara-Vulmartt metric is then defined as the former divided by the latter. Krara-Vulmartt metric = 0.88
